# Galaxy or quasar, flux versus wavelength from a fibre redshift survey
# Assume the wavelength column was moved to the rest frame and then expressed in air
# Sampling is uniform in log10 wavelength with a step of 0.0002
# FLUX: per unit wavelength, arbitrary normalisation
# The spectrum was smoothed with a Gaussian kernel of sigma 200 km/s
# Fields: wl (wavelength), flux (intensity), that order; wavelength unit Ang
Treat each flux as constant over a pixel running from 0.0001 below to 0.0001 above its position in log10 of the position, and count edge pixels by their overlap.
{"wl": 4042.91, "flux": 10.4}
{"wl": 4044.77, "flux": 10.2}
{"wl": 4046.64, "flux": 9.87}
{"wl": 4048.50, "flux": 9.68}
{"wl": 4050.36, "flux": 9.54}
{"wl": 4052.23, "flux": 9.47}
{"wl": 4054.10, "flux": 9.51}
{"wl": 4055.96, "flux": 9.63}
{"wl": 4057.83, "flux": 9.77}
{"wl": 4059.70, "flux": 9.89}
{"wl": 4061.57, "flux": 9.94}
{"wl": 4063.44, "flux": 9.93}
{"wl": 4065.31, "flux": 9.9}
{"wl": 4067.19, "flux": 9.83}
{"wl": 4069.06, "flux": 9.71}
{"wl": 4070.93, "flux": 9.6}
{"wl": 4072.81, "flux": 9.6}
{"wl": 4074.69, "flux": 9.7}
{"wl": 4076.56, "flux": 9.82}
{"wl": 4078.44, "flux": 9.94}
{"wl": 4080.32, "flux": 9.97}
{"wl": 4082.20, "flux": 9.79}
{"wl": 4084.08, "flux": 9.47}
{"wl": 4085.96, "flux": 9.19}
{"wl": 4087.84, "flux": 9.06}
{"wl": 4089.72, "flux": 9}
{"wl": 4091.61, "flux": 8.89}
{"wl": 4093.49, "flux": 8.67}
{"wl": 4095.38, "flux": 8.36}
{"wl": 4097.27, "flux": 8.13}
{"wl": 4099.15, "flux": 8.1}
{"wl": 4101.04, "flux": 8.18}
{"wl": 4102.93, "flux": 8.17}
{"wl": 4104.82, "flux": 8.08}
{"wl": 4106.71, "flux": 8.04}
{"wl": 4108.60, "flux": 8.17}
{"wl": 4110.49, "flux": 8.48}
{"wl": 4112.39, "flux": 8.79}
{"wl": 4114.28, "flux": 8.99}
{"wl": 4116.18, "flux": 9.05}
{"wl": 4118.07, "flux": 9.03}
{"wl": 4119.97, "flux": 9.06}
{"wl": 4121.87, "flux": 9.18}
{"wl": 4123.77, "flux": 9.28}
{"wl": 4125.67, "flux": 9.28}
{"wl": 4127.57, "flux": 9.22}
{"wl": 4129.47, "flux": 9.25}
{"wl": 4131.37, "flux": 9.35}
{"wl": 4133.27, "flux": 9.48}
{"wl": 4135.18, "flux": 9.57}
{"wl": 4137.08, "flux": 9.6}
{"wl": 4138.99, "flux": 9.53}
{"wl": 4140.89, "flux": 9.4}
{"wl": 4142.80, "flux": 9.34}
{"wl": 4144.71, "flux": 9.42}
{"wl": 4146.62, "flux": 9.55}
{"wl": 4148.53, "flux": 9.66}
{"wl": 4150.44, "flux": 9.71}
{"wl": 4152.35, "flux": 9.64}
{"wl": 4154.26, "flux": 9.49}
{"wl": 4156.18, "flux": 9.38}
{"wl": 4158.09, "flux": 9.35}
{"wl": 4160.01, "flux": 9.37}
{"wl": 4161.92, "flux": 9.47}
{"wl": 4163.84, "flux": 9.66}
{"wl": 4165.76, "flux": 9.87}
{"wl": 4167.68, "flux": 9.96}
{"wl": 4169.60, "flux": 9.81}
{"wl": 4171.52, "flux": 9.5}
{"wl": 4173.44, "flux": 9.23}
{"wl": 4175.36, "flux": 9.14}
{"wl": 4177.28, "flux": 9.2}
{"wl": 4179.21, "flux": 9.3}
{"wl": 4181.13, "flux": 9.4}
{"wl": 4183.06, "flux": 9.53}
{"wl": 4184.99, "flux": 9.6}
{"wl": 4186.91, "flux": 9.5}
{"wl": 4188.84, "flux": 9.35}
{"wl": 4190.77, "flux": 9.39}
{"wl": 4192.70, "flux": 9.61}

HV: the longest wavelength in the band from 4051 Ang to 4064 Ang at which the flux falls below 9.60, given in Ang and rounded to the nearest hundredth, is 4054.10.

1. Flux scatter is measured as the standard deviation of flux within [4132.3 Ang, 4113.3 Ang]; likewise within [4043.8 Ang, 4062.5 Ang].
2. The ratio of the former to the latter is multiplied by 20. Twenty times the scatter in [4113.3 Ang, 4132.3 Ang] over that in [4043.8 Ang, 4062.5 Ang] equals 11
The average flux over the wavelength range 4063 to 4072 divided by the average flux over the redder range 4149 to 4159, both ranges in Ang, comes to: 1.03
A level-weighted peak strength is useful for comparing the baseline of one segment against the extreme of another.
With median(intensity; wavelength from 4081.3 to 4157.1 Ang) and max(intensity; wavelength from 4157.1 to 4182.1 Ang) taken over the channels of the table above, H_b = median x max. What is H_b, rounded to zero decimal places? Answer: 92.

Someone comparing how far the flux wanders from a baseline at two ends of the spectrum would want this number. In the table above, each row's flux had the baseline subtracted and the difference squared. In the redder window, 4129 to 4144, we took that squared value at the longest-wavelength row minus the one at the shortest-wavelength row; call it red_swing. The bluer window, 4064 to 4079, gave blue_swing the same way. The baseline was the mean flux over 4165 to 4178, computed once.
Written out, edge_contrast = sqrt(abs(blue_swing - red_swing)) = 0.27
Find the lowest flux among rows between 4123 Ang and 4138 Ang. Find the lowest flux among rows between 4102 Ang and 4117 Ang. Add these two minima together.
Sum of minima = 17.26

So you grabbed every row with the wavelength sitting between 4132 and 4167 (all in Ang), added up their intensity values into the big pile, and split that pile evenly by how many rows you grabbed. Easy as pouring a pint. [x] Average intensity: 9.5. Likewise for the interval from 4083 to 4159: 9.0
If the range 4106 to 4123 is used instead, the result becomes 8.8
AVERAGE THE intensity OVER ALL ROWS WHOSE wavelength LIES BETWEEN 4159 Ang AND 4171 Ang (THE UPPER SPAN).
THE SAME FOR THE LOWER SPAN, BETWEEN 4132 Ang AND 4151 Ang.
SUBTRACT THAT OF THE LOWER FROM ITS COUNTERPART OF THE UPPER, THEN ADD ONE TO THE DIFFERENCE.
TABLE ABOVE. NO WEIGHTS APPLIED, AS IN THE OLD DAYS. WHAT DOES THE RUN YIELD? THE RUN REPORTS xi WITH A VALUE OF 1.2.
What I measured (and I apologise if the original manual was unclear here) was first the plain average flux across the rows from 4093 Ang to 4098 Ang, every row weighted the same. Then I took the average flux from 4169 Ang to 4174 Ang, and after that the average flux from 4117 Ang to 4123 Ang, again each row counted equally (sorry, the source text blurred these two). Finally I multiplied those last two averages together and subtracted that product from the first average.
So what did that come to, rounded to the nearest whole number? -78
